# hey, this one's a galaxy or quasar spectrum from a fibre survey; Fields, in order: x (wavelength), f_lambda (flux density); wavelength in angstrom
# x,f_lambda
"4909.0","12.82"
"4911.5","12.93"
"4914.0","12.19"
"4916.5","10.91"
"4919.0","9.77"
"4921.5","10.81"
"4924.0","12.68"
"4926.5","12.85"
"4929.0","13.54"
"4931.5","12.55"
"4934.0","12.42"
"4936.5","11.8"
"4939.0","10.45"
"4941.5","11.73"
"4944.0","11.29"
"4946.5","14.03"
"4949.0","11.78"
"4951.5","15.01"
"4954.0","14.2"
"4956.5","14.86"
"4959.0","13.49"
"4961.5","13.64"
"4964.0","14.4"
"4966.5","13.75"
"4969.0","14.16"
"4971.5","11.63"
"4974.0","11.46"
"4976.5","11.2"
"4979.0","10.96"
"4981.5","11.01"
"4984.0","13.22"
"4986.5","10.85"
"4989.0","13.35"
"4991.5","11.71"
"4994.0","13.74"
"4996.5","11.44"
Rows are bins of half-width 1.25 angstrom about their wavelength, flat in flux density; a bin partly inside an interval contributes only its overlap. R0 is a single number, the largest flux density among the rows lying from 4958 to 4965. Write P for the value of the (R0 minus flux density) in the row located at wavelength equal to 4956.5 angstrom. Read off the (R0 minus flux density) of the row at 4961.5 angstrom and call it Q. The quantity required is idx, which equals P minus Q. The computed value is -1.2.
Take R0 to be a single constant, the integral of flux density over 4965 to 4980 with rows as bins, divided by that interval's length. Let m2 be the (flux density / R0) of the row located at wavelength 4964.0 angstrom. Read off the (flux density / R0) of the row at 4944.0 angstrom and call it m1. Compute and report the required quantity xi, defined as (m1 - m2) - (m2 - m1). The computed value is -0.51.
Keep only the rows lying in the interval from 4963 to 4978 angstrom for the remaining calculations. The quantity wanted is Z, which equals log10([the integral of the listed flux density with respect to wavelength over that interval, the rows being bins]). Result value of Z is 2.28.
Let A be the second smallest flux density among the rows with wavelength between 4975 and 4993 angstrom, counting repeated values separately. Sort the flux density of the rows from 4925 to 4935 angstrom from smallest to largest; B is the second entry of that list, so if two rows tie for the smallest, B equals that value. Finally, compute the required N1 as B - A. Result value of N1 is 2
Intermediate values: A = 10.96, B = 12.55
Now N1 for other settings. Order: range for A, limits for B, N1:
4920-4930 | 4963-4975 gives -1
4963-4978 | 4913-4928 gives -1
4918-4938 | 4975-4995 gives 0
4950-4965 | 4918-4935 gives -3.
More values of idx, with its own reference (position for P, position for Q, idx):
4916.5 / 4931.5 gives 1.6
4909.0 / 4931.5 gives -0.3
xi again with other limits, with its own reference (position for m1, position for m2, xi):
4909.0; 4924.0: 0.02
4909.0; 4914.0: 0.10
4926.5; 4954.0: -0.22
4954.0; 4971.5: 0.42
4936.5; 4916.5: 0.15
